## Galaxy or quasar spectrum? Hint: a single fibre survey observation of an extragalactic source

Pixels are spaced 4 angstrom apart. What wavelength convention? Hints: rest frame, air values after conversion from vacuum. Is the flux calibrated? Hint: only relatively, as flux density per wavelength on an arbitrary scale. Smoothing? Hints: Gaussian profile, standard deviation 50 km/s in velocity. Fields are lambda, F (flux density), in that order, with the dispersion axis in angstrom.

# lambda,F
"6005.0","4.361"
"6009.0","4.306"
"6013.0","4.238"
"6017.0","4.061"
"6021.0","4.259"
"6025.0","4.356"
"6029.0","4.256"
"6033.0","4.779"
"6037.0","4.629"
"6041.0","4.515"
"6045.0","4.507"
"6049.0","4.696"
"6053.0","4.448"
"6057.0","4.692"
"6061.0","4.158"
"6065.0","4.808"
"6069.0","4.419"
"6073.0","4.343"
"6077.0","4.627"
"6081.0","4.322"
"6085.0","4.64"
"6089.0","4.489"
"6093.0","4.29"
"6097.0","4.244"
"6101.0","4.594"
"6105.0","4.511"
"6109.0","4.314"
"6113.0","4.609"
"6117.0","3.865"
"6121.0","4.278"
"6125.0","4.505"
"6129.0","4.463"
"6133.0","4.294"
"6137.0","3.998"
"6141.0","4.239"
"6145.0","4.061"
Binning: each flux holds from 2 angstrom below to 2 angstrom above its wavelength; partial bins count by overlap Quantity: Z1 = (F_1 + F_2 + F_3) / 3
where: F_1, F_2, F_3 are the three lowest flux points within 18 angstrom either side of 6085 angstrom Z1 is 4.29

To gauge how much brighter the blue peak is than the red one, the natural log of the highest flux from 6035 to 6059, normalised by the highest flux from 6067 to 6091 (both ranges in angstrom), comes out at 0.012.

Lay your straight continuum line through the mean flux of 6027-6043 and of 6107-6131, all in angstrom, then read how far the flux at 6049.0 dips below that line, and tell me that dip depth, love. -0.2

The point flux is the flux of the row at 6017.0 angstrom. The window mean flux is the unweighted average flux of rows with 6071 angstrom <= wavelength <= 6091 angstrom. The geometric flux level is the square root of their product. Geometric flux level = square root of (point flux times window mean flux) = 4.27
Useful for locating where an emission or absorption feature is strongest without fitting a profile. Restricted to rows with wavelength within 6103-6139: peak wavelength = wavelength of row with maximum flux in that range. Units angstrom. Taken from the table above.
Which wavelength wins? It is 6113.0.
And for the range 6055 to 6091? 6065.0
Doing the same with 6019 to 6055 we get 6033.0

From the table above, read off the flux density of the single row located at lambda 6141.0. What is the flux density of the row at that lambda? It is 4.239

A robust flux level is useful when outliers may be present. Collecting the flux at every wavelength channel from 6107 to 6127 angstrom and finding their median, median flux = 4.31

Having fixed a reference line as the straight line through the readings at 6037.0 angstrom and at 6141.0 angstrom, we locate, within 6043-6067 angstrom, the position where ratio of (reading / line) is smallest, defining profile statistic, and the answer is 6061.0 angstrom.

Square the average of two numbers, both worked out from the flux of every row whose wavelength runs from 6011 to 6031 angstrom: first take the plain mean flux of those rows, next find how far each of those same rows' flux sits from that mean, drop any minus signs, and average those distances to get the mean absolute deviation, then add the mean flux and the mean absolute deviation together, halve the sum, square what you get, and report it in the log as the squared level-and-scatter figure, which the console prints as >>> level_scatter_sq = 4.6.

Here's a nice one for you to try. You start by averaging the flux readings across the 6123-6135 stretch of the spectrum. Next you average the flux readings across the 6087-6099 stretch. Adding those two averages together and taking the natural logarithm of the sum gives 2.170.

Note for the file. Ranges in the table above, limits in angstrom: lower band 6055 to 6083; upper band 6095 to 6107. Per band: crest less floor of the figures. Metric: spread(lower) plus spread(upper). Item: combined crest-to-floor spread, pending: 1.00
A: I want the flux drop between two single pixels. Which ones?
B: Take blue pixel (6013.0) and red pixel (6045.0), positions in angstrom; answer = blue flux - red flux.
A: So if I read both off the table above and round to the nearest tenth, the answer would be -0.3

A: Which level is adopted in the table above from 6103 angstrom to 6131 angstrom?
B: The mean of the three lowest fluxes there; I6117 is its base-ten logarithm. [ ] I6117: 0.618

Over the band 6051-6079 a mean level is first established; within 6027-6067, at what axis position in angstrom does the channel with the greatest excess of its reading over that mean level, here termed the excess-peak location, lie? 6065.0 angstrom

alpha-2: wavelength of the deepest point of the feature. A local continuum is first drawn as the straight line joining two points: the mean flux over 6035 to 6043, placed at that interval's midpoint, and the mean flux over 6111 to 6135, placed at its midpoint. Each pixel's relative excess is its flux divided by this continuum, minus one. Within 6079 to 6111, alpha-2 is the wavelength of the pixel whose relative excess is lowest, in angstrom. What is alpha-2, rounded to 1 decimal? 6097.0 angstrom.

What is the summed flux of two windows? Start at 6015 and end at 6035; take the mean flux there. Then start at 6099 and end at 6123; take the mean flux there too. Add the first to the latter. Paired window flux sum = 8.70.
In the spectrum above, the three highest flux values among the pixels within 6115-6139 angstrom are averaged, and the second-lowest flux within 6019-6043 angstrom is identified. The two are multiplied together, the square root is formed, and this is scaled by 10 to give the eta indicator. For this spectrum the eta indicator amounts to 43.4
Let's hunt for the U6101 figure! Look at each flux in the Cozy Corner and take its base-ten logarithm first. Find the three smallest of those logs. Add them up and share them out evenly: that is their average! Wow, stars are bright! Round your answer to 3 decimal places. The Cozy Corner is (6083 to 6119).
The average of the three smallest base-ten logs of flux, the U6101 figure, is 0.616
